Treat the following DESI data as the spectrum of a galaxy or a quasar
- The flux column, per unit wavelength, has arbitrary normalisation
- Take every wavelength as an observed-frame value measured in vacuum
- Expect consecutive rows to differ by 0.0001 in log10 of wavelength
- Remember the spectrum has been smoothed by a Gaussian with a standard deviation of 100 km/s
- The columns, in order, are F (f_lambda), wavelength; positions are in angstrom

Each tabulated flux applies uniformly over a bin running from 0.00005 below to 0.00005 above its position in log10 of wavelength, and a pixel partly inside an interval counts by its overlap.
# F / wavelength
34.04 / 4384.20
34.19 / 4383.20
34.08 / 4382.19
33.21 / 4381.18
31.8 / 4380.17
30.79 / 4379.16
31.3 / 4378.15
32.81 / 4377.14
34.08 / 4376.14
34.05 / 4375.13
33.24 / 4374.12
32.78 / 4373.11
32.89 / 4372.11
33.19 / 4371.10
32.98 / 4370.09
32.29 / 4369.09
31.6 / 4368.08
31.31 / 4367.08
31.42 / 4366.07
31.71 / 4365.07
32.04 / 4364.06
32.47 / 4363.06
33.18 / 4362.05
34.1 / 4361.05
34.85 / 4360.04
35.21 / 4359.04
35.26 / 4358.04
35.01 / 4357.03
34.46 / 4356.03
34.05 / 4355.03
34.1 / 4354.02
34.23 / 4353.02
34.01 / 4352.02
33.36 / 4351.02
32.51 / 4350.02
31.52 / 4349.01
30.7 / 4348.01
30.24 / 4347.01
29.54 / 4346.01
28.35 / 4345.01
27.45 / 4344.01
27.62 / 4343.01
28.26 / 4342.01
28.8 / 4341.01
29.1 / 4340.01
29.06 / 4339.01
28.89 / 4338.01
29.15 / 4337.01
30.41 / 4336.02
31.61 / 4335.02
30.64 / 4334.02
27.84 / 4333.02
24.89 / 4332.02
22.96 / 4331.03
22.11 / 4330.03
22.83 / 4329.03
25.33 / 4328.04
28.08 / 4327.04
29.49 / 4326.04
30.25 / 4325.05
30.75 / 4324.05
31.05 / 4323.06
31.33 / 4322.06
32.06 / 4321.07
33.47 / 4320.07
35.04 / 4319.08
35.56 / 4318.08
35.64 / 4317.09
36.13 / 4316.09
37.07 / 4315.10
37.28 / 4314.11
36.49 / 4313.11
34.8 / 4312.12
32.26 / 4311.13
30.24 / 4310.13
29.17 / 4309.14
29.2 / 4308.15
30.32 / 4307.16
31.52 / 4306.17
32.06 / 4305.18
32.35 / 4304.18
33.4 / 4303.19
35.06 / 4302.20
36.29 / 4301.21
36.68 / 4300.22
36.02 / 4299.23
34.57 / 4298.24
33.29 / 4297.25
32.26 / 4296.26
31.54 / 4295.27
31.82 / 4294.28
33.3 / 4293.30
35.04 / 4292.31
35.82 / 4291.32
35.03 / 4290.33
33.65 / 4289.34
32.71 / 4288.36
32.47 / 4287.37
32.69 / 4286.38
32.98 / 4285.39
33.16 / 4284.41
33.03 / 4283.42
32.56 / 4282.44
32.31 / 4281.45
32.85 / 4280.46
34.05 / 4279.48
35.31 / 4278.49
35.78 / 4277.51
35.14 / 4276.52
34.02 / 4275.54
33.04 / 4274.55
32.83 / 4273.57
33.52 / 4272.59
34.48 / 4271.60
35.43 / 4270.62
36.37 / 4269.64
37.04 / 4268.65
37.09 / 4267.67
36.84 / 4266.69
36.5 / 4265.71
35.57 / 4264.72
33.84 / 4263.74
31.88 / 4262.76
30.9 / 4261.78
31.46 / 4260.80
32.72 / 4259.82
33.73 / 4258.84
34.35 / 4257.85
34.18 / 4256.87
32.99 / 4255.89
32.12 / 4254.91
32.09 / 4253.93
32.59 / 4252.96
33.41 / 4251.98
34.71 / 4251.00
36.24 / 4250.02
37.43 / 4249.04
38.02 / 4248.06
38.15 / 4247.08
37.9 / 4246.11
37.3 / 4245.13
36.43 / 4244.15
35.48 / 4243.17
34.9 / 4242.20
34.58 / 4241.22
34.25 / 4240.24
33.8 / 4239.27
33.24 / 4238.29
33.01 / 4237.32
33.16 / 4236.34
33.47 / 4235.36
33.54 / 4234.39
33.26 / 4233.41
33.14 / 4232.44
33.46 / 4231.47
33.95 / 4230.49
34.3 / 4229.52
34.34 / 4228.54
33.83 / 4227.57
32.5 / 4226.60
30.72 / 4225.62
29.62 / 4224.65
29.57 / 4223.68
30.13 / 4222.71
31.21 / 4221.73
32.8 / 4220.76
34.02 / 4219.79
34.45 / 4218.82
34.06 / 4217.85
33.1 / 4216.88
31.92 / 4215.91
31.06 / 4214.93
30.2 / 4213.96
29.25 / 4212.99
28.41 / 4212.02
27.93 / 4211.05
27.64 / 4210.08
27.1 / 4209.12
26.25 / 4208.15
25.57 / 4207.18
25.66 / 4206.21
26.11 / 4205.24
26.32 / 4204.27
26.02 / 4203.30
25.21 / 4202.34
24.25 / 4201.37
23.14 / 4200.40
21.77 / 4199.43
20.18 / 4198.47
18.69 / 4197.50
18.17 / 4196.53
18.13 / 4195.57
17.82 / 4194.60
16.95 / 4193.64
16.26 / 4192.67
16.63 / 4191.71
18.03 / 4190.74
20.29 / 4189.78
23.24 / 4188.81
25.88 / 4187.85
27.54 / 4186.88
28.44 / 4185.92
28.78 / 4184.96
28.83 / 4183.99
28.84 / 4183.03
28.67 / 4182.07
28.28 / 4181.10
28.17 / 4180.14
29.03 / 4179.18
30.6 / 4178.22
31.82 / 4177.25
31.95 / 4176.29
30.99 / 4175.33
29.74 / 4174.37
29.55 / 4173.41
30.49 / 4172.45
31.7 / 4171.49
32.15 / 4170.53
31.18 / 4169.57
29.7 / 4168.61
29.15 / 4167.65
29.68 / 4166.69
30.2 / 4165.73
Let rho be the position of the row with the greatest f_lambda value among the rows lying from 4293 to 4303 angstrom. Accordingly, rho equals 4300.22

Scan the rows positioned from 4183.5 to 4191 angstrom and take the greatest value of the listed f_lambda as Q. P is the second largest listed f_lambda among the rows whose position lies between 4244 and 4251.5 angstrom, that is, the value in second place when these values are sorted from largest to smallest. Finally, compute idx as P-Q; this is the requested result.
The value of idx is 9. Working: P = 38.02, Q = 28.83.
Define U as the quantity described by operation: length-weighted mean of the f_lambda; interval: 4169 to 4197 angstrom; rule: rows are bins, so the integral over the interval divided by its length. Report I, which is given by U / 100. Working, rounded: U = 26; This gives 0.26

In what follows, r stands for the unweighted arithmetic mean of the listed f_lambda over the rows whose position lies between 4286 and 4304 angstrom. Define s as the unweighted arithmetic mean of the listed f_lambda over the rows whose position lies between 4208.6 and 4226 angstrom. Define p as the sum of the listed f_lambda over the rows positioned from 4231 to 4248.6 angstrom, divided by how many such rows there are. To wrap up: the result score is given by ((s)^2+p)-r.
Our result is 945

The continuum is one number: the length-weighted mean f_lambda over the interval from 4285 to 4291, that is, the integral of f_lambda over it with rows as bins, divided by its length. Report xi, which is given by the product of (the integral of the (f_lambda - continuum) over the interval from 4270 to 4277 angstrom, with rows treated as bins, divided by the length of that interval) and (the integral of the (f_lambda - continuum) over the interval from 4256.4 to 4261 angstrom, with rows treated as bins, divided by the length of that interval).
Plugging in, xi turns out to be 0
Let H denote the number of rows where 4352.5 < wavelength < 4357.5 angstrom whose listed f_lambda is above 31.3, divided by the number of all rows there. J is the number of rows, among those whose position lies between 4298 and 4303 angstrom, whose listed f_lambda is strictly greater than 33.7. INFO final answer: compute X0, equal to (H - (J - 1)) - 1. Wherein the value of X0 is -4.00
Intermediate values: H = 1.0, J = 5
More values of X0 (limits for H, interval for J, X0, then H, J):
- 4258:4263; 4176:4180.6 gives 0.80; 0.8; 0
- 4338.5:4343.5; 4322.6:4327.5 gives 0.00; 0.0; 0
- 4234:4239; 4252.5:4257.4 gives 0.00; 1.0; 1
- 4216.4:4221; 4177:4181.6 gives 1.00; 1.0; 0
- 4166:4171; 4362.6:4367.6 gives 0.20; 0.2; 0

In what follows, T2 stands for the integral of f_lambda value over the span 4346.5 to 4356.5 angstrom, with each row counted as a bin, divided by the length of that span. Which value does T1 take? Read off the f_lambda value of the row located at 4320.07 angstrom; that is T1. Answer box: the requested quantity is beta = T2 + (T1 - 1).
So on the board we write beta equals 65.4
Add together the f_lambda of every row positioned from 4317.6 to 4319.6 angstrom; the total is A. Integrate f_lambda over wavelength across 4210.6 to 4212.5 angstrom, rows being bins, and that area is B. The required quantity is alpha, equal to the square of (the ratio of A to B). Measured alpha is 2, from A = 71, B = 54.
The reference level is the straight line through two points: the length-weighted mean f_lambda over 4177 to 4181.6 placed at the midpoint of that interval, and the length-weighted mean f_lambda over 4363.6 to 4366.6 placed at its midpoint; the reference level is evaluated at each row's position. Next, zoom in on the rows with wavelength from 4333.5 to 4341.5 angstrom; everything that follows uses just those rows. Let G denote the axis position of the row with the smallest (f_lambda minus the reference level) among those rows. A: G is 4341.01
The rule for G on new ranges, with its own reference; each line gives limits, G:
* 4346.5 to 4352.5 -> 4347.01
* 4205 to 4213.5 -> 4207.18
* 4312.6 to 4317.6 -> 4317.09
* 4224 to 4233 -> 4224.65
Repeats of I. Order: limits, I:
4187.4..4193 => 0.20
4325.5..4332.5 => 0.25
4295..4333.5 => 0.32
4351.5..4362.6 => 0.34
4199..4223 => 0.29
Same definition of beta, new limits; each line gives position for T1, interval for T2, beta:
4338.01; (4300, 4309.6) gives 60.4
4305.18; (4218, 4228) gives 63.0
